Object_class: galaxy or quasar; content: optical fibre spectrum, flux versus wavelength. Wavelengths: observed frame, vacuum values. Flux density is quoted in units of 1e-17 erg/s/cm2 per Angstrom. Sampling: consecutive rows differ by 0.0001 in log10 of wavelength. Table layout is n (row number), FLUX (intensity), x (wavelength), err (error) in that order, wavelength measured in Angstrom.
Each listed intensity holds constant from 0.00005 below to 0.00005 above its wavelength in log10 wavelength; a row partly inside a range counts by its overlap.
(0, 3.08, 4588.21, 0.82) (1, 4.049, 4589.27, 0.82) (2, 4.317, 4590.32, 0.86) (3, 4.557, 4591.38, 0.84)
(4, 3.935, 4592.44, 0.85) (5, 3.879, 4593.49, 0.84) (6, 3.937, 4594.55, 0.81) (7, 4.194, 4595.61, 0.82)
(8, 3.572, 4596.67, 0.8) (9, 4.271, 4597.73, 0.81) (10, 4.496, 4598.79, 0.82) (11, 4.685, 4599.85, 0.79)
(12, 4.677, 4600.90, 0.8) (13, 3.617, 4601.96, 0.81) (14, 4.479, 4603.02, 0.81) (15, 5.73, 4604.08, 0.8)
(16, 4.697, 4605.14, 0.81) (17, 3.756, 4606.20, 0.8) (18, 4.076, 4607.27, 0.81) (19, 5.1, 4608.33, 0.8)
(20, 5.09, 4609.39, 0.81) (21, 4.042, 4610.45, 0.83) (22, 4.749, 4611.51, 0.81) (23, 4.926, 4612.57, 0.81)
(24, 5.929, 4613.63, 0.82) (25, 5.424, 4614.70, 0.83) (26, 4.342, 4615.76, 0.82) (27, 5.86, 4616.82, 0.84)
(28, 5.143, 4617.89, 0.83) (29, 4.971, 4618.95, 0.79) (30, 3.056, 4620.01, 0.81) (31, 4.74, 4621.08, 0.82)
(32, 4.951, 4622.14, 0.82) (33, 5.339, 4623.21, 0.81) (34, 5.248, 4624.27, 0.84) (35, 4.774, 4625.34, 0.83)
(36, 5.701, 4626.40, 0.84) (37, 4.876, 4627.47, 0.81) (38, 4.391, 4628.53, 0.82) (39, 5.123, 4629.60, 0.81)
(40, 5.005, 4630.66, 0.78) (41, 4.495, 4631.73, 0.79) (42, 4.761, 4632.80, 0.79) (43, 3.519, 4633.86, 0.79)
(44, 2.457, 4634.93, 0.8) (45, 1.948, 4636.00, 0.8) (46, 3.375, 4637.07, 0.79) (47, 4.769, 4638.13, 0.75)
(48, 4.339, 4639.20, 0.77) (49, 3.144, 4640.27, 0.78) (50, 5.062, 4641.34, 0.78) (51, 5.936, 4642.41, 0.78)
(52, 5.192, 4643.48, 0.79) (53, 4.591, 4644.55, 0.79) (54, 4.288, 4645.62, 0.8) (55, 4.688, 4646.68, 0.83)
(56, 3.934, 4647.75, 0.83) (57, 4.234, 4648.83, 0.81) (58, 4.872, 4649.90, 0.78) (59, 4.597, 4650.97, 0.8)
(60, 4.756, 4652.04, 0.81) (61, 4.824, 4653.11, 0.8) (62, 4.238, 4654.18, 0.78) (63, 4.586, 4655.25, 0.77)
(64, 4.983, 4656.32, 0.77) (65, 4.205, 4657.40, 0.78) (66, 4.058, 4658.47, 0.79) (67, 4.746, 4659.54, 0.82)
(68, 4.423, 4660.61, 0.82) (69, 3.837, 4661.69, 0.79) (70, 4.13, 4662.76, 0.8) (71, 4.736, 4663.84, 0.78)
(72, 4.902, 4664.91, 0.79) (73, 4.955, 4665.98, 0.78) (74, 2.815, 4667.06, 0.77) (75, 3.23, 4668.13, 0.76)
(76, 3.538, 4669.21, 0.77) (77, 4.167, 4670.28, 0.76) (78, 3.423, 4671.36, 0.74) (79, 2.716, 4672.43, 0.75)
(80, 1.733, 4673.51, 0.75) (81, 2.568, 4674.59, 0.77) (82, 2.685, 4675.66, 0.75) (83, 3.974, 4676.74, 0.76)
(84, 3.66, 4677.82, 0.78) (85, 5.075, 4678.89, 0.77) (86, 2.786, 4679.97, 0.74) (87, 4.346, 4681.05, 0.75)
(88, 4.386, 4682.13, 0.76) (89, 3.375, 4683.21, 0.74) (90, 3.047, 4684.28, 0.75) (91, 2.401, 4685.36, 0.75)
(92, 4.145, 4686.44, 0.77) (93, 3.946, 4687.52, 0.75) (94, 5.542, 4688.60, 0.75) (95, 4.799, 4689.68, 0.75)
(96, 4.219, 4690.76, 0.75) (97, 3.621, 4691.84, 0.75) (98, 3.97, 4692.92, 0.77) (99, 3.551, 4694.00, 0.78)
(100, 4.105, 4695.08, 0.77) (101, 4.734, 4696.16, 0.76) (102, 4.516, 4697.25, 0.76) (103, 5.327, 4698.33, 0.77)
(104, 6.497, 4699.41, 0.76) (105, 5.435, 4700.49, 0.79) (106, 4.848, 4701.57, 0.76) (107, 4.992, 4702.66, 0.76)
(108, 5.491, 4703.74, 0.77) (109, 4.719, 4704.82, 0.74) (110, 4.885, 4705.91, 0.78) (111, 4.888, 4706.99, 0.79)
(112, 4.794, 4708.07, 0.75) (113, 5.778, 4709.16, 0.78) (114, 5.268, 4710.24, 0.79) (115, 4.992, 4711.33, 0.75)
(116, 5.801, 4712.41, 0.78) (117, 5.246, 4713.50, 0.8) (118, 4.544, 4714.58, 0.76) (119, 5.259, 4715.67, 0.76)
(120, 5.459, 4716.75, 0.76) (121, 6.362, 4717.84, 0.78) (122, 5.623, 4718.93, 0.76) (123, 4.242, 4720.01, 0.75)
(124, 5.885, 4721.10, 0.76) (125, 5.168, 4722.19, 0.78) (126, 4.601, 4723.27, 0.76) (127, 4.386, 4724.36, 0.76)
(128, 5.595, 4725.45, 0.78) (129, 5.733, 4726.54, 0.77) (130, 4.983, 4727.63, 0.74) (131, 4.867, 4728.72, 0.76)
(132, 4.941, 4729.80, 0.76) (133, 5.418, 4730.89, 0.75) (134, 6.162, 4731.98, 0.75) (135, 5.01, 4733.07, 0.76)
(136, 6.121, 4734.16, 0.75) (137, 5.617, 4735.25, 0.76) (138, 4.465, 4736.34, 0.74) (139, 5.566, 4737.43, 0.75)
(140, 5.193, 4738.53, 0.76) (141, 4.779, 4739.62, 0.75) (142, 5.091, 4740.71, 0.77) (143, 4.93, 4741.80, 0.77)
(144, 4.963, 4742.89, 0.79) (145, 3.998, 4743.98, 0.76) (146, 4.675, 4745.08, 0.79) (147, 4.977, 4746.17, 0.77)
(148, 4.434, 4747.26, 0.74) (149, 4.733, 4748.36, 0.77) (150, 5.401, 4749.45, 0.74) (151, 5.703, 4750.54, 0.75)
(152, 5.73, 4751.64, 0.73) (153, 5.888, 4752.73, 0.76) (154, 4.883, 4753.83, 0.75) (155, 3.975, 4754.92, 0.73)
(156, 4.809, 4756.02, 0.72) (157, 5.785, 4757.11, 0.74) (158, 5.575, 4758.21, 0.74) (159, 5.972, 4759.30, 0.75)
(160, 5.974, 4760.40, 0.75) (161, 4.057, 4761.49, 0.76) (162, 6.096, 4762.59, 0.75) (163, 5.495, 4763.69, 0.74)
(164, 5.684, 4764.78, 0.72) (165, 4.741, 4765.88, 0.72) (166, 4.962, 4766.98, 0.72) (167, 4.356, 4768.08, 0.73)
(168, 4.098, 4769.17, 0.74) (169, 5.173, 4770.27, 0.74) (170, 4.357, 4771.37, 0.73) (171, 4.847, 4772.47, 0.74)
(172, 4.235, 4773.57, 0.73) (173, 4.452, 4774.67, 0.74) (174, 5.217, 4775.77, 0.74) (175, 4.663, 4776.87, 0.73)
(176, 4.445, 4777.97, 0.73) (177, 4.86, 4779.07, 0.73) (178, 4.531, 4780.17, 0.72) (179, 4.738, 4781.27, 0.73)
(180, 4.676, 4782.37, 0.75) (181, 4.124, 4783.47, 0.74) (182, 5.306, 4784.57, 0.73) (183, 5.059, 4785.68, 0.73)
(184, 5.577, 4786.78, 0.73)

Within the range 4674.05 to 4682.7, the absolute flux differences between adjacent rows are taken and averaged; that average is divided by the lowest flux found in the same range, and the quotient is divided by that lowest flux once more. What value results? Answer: 0.15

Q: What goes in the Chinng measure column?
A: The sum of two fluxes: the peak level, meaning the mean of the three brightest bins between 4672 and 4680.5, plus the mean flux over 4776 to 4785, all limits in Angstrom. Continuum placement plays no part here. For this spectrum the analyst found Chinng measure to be 8.9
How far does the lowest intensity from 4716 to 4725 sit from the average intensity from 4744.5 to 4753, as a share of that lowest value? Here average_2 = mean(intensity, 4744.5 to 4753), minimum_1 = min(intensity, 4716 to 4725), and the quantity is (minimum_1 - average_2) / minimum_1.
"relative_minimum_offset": -0.22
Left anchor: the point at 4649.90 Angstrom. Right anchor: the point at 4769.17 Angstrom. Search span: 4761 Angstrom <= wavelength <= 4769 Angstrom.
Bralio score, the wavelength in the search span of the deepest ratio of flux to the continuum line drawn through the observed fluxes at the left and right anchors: 4761.49 Angstrom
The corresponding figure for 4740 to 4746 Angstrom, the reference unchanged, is 4743.98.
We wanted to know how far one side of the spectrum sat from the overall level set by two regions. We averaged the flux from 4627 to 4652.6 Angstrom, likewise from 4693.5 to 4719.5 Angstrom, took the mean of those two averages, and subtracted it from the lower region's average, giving -0.39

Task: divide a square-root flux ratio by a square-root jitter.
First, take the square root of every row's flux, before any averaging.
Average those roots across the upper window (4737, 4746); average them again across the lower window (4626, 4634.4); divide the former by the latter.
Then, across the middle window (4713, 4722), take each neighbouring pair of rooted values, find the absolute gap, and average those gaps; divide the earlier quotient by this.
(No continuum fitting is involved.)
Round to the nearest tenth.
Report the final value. 5.2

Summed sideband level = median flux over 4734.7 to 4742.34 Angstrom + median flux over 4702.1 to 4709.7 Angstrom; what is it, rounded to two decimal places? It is 9.98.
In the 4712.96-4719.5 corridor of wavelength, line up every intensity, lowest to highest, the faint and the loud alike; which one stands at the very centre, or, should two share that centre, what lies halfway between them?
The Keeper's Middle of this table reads 5.4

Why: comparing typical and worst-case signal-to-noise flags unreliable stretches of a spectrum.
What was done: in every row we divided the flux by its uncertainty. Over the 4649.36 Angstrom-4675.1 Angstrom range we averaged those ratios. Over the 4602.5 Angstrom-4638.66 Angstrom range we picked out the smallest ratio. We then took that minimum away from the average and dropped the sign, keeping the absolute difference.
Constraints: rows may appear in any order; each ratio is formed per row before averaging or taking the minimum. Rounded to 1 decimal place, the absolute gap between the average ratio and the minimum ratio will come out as 2.7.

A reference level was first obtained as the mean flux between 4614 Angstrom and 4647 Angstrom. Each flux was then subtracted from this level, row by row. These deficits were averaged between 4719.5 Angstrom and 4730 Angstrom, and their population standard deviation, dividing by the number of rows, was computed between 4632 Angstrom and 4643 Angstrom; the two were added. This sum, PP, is 0.7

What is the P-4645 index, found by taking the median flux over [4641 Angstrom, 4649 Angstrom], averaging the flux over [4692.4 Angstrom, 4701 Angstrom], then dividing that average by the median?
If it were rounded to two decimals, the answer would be 1.03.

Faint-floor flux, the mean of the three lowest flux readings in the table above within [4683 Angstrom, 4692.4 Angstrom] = 2.9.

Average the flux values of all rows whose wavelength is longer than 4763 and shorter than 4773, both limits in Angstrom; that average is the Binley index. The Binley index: 4.9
